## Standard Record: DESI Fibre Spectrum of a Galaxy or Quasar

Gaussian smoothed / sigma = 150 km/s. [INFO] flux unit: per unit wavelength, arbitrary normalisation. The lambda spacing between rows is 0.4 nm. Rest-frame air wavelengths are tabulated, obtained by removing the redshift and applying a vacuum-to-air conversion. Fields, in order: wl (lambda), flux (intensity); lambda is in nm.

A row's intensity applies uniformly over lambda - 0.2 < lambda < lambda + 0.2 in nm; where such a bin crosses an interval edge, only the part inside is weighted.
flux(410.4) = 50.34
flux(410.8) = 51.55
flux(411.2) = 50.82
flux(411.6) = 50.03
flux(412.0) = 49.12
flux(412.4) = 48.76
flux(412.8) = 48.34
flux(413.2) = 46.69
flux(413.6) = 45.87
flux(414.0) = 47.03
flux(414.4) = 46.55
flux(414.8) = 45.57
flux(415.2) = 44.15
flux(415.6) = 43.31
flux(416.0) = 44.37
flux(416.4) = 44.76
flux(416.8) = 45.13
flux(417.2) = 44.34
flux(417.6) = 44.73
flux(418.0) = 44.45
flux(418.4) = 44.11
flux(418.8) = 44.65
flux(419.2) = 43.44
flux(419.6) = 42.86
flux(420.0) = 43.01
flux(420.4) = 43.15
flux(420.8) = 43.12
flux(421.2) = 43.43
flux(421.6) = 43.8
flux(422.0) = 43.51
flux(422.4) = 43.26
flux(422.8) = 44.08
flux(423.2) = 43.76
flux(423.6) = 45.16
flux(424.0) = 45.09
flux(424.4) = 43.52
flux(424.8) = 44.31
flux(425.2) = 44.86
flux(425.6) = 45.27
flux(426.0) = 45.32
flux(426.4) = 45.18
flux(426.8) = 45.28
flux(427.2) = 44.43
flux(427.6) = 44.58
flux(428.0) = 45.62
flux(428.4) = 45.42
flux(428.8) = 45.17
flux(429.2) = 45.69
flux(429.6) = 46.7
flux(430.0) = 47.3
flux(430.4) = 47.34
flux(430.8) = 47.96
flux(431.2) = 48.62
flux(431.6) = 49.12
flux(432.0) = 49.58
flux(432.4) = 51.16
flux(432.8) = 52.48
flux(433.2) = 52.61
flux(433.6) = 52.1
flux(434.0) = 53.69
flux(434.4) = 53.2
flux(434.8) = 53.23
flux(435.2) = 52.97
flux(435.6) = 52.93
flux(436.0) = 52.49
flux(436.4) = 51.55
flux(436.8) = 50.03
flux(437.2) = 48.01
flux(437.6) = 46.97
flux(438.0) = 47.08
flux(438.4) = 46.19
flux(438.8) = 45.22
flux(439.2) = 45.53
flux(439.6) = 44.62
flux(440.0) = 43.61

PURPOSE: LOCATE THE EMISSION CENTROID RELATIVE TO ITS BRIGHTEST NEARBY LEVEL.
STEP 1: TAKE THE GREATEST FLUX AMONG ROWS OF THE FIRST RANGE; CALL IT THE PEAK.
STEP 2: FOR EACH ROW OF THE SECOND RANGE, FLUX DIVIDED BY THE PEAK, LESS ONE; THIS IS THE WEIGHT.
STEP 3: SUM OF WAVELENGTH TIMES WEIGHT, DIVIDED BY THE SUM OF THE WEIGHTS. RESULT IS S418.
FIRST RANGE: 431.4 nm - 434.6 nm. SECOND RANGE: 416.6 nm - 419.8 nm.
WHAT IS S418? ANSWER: 418.26 nm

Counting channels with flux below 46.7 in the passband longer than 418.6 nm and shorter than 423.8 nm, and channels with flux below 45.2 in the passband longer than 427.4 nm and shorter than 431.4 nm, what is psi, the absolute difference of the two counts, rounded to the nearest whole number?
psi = 11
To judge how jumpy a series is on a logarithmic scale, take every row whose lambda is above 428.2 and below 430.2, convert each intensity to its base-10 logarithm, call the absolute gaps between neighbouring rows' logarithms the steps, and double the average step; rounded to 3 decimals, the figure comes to 0.011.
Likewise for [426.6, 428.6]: 0.011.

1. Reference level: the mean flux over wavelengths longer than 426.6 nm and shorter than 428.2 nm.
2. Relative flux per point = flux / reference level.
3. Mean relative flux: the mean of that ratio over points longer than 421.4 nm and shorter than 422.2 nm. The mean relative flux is 0.97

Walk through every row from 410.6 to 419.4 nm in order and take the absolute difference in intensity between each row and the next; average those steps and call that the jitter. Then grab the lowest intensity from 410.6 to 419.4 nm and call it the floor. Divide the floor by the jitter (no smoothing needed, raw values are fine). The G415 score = 57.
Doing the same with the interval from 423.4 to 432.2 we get 86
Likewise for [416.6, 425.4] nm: 80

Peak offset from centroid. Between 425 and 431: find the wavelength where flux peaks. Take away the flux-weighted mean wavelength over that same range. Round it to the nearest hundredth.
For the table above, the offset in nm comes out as 2.77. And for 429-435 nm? 1.91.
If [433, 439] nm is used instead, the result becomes -1.91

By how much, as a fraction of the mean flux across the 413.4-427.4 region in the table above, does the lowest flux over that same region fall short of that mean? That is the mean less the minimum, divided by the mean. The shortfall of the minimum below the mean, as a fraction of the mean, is 0.035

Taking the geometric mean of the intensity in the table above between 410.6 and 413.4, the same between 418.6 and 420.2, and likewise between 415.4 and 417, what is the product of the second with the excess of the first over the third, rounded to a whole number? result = 214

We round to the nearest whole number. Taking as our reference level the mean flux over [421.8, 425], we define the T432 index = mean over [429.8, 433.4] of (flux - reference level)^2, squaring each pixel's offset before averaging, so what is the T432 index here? 34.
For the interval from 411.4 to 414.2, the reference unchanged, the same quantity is 17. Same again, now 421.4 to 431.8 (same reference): 4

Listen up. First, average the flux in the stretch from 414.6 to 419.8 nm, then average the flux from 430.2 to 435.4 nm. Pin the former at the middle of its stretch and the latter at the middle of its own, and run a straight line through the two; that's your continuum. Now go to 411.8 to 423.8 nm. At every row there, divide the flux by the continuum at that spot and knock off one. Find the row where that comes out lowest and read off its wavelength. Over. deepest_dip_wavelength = 422.4 nm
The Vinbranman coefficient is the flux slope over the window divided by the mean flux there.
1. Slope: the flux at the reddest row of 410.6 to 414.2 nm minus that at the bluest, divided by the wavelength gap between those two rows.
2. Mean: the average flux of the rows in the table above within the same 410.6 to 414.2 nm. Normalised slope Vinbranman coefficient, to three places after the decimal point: -0.029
